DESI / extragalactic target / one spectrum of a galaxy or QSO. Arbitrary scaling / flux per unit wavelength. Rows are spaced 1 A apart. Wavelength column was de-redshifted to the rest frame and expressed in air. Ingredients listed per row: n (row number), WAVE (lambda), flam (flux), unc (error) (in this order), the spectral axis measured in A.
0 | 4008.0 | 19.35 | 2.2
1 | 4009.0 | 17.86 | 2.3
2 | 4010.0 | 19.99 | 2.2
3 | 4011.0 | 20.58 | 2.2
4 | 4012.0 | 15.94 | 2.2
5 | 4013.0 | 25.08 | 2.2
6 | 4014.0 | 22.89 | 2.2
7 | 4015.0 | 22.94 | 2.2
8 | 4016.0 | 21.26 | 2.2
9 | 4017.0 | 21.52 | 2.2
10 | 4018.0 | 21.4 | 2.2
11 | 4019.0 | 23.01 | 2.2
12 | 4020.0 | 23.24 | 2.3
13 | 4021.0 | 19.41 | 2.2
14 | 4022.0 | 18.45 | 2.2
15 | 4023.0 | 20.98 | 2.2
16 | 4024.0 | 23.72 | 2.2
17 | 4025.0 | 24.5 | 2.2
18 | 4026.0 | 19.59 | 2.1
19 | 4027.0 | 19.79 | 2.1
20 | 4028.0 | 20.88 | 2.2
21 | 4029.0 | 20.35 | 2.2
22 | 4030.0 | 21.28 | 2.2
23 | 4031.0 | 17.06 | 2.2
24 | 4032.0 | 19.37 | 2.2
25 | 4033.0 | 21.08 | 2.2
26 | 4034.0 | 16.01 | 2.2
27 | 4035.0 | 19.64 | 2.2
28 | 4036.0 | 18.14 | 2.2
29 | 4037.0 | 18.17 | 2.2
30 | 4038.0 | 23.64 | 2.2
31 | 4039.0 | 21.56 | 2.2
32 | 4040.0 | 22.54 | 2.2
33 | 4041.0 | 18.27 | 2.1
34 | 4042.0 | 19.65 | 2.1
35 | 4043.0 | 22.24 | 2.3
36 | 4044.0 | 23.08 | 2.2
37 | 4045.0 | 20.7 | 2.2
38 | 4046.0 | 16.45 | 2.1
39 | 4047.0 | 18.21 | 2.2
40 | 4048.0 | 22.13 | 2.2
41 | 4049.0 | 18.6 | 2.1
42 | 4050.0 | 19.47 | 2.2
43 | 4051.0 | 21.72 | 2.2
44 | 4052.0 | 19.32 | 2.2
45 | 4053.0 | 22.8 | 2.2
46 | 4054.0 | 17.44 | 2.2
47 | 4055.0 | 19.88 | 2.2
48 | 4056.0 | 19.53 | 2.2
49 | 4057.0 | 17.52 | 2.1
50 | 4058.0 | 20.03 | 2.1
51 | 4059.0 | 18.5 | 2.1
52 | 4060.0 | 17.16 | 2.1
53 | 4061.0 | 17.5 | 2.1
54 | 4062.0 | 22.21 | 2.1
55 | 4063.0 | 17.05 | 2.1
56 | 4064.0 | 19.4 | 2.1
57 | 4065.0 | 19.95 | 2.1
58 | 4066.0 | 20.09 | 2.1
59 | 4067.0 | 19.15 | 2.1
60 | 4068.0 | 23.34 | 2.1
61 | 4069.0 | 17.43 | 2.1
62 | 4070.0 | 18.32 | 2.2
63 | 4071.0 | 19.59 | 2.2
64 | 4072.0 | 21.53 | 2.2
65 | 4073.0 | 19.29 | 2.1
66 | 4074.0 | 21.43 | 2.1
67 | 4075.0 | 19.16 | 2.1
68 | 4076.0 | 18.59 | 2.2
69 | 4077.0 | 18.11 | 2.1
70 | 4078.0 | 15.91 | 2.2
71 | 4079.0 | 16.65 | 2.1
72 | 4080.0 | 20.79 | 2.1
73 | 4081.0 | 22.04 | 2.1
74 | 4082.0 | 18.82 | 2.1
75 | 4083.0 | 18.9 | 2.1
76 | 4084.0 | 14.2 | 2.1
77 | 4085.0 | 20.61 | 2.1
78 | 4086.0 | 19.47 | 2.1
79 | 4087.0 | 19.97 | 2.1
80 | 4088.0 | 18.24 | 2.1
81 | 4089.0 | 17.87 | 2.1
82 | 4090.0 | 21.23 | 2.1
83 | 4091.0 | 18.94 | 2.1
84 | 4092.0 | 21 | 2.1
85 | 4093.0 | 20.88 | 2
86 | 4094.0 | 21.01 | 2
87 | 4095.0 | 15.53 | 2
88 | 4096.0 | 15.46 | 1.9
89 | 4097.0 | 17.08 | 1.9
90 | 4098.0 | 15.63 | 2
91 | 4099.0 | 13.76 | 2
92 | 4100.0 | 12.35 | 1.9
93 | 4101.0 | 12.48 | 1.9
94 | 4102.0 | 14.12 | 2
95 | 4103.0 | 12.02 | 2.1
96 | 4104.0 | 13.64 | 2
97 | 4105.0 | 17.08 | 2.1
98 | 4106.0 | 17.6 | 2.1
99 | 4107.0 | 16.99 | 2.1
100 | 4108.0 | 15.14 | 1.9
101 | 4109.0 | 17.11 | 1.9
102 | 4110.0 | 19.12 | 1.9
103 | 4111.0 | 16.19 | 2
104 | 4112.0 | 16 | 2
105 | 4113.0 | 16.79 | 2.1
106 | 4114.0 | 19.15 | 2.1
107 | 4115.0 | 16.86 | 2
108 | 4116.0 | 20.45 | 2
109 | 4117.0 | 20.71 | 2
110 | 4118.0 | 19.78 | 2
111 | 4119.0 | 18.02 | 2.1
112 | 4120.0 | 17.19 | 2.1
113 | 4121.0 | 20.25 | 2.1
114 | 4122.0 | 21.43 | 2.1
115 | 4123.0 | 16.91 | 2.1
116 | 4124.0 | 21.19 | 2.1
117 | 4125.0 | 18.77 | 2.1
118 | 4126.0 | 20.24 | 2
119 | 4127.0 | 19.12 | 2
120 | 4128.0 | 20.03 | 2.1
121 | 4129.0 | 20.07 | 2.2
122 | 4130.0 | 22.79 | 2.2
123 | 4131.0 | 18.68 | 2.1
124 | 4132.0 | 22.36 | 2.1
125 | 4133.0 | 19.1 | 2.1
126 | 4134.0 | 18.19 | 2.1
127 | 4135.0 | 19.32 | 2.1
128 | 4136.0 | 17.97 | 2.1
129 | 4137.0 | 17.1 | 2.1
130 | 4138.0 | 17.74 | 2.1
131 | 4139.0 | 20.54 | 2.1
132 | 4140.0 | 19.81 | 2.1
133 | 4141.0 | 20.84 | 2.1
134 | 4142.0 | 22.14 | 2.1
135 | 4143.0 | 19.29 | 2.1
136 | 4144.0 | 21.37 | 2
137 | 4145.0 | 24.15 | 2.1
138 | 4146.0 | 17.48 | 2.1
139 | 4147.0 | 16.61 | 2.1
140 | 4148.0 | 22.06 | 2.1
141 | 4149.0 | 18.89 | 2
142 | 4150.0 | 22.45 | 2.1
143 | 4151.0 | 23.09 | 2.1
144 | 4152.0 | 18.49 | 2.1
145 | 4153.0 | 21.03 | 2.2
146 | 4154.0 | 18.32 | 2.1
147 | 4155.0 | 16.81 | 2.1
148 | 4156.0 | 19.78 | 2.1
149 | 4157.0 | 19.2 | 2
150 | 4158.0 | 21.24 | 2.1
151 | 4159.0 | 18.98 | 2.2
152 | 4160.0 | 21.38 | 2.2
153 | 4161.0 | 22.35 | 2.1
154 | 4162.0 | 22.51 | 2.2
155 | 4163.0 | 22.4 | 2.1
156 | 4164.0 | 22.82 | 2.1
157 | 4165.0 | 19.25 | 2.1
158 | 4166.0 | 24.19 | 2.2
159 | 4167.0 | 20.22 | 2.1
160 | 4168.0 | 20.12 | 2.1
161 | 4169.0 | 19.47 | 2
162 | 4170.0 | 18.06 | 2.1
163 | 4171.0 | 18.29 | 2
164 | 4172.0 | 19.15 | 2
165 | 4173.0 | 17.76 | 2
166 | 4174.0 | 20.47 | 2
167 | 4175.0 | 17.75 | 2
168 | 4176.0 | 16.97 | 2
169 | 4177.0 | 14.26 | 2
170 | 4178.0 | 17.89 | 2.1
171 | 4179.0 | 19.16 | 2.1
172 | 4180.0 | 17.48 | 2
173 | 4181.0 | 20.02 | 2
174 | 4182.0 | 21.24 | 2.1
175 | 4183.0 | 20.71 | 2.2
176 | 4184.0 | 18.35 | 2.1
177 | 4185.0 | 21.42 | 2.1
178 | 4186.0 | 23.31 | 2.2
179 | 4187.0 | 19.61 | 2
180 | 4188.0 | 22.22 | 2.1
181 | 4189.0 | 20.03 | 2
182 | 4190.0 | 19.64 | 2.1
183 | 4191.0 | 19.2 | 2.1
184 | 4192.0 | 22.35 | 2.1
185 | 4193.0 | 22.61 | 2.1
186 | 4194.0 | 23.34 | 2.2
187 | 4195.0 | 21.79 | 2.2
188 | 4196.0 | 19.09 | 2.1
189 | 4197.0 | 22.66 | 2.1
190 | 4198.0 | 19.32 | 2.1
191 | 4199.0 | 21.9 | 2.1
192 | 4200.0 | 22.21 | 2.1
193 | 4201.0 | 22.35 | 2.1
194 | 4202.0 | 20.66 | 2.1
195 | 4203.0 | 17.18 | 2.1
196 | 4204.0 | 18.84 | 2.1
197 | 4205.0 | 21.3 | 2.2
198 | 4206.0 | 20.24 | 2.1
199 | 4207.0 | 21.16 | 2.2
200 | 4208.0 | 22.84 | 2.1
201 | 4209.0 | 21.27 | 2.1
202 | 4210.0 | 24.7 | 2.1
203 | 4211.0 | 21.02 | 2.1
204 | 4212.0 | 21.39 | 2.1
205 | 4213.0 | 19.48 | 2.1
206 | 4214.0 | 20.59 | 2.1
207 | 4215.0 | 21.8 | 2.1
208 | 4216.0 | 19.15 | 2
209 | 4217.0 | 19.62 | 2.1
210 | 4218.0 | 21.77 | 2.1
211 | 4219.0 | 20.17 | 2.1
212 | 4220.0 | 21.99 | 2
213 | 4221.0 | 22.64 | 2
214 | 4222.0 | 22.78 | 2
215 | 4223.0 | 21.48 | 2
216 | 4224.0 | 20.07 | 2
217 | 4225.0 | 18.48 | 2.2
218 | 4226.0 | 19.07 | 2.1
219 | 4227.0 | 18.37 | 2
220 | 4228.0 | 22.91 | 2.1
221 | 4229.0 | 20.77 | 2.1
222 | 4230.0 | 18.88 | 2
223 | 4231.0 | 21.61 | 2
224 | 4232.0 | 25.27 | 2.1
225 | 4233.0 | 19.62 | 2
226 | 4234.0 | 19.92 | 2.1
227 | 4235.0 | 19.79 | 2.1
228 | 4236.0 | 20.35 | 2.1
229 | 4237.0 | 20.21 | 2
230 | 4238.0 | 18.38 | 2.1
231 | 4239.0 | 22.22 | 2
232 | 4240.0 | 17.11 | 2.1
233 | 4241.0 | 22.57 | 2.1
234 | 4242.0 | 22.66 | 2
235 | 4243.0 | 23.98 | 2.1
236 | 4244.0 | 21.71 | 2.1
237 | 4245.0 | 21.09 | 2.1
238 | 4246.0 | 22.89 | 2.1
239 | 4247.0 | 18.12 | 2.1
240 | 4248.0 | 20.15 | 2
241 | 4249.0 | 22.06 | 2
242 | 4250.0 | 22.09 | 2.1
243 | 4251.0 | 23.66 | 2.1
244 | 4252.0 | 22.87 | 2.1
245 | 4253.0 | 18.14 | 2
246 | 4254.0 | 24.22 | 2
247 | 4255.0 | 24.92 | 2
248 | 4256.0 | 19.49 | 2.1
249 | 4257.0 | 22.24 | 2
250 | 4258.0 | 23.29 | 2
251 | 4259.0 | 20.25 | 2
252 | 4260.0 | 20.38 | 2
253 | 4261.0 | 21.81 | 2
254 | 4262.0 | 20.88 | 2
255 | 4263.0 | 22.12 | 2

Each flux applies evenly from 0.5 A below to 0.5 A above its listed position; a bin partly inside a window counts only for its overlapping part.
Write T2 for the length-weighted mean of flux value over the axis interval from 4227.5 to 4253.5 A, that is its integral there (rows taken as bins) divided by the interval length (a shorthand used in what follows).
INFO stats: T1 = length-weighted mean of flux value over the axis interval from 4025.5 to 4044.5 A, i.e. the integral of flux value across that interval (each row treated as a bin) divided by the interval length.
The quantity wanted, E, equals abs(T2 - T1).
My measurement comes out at 0.99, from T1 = 20.1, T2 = 21.12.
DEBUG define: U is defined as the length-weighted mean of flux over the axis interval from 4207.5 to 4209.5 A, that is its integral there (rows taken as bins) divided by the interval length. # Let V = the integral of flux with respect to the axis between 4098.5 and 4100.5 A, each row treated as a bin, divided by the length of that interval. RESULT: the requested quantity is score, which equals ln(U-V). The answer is 2.20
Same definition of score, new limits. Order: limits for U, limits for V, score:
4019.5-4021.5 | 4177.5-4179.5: 1.03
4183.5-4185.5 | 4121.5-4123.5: -0.34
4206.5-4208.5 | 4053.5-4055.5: 1.21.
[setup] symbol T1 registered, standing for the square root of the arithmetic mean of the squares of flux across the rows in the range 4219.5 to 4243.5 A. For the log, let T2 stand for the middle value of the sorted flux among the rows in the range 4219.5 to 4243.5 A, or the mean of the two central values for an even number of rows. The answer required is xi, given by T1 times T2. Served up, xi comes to 431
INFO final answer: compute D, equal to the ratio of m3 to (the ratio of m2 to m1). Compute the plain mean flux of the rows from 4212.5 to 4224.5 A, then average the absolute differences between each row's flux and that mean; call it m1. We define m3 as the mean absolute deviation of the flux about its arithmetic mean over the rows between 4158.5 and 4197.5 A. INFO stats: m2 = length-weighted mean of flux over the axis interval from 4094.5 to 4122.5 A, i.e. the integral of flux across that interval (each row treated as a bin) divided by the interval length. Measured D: 0.12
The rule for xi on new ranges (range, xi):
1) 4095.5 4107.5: 222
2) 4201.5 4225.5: 441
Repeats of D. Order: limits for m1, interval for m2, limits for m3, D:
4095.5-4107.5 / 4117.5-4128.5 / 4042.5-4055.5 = 0.17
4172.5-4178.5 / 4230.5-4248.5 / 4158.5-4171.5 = 0.10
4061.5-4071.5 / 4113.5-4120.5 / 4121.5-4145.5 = 0.11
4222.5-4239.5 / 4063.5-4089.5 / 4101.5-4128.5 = 0.14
